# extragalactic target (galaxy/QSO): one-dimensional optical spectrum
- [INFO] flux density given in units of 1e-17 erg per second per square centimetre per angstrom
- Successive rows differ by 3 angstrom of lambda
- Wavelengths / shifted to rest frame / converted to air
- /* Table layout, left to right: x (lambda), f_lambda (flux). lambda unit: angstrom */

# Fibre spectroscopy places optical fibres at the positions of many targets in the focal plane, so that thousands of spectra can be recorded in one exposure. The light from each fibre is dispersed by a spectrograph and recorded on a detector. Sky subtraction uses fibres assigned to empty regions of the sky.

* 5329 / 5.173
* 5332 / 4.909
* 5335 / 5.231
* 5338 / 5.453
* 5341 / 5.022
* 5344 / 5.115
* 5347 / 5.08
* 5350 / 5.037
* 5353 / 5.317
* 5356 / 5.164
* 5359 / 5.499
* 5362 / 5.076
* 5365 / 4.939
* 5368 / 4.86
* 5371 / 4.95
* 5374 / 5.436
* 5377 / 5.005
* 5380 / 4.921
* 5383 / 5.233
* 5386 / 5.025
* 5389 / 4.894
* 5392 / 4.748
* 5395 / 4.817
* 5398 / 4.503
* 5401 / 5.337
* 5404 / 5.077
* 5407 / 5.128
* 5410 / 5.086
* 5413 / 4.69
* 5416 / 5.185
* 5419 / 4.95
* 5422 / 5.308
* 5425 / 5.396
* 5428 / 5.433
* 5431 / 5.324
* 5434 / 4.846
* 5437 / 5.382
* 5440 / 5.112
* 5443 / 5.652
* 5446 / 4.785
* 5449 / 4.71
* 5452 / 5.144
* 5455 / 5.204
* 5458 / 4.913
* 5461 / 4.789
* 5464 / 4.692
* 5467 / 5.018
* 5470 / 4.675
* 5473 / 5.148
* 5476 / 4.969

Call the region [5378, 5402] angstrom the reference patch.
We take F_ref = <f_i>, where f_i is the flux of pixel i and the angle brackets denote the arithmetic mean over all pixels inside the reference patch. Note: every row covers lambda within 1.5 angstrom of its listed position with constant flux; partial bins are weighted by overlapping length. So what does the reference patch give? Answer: 4.93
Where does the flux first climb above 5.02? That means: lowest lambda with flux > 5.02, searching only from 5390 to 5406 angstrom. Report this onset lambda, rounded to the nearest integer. 5401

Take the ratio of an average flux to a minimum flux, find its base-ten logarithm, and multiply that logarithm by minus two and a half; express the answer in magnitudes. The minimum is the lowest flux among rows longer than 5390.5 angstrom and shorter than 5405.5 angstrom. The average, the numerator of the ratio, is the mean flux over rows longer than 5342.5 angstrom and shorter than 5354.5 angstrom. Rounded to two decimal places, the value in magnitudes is -0.14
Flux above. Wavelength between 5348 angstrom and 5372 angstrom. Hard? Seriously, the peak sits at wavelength 5359 angstrom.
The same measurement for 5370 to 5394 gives 5374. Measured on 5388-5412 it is 5401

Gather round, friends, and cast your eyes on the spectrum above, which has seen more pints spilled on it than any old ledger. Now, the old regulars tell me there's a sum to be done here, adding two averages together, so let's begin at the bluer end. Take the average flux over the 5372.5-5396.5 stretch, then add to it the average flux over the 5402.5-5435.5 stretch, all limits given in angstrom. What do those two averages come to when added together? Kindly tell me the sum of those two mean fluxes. 10.1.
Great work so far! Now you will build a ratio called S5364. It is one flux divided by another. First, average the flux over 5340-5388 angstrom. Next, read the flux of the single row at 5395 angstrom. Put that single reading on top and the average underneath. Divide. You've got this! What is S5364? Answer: 0.94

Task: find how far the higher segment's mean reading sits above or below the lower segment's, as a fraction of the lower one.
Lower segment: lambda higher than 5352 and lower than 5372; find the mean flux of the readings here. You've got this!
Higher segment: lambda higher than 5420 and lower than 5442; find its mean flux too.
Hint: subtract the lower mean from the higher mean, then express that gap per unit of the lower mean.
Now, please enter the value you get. 0.03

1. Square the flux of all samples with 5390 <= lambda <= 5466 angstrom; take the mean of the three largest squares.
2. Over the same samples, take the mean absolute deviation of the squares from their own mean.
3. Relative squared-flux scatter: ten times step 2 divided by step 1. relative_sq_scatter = 0.82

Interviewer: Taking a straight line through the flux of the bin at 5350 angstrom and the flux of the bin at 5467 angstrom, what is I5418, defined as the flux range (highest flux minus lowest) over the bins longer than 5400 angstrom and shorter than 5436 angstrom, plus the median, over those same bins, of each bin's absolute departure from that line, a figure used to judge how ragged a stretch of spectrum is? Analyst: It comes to 0.97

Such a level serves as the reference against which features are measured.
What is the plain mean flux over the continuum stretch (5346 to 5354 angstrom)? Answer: 5.14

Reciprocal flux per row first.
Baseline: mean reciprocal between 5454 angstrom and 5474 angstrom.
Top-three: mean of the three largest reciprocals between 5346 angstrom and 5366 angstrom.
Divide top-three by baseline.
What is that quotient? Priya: 0.98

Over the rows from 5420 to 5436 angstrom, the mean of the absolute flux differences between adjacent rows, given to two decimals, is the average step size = 0.18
